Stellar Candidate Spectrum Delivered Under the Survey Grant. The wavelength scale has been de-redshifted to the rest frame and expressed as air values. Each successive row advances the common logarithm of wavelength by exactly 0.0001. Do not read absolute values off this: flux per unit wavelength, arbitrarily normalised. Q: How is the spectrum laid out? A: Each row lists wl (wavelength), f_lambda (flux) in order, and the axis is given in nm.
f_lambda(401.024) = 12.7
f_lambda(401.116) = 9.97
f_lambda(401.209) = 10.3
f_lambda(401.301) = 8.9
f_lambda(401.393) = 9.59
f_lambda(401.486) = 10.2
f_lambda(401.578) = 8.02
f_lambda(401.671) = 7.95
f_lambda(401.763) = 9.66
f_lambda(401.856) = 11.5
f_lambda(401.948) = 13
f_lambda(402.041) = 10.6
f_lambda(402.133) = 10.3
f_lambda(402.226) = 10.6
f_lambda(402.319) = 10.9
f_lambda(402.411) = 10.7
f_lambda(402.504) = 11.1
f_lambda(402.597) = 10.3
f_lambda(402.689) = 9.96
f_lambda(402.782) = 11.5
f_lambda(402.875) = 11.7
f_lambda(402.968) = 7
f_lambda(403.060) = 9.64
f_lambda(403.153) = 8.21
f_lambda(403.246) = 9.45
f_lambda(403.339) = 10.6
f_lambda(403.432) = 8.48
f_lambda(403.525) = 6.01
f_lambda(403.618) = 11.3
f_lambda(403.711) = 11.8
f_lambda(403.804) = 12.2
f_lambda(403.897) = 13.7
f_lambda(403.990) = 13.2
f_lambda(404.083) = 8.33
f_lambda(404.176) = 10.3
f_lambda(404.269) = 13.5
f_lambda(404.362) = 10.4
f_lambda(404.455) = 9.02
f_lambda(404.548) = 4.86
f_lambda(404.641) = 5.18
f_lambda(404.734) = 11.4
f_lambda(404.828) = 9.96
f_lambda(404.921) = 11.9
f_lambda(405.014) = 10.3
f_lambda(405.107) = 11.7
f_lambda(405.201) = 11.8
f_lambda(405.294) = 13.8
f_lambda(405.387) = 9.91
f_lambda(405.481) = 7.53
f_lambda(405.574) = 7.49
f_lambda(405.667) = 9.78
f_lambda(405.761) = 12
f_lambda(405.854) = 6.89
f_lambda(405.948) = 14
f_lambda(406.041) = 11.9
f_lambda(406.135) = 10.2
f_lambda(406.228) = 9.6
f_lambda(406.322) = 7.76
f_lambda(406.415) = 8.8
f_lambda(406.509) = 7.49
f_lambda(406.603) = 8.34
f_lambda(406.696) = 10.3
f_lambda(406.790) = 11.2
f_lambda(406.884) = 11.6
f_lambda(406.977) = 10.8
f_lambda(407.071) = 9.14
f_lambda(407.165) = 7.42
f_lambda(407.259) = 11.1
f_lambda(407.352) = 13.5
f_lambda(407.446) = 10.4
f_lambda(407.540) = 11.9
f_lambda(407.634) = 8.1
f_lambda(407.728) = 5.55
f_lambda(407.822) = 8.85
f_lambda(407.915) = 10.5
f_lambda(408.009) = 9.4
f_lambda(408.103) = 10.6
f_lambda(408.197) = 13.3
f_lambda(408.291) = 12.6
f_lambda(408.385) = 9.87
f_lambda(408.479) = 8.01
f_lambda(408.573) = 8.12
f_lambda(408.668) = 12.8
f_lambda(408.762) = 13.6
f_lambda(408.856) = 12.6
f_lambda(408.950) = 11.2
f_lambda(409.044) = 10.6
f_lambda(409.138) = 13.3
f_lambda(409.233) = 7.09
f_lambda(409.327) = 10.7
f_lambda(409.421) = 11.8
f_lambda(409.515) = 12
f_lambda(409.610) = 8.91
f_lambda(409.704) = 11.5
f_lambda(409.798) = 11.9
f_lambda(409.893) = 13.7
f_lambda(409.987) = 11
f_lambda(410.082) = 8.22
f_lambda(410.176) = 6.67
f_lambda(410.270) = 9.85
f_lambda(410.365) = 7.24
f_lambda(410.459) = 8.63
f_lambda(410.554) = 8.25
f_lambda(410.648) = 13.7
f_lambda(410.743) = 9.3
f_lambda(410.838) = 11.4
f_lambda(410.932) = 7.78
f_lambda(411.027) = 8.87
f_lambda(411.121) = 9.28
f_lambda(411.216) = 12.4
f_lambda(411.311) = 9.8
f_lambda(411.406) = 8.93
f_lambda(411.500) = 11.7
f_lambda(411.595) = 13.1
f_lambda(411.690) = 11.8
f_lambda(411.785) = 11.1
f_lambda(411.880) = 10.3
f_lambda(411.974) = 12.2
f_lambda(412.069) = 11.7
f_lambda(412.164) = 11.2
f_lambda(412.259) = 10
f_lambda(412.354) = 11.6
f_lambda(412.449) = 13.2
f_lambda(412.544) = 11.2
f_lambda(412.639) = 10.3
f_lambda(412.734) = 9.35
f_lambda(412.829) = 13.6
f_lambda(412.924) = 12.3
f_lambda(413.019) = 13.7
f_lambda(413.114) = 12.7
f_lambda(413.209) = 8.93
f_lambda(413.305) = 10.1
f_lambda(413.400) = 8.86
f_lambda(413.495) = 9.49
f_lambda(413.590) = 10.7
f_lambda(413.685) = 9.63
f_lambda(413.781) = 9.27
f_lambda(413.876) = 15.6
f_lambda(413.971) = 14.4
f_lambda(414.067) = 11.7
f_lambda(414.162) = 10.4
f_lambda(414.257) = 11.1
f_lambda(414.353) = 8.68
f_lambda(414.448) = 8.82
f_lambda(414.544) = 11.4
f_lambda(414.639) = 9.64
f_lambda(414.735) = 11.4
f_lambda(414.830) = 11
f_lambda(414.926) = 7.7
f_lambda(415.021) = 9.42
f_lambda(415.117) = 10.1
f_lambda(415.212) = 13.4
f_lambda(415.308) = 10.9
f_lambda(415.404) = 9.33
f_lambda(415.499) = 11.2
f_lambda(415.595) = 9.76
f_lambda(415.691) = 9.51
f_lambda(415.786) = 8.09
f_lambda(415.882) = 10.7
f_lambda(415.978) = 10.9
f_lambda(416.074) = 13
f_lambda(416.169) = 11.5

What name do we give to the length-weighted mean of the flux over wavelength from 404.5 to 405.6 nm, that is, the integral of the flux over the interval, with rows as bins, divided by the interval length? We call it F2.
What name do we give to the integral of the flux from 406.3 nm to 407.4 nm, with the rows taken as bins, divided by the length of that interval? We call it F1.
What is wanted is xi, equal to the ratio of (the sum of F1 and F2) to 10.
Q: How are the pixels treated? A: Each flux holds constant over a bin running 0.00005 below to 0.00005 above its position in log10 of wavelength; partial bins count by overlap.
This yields 1.95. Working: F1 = 9.8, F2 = 9.7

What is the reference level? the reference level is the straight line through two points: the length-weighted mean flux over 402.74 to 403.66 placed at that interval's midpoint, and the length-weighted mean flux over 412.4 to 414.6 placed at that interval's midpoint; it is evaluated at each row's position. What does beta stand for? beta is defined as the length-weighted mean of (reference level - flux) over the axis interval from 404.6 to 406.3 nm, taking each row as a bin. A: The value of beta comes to -0.5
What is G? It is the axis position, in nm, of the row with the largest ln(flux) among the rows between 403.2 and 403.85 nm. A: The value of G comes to 403.804 nm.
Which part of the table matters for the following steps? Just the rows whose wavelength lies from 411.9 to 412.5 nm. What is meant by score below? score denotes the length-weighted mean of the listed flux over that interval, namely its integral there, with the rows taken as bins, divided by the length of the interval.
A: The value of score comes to 11.6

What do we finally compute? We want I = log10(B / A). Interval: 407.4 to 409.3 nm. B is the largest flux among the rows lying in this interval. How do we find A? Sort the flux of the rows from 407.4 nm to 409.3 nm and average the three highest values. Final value 0.0064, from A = 13.4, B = 13.6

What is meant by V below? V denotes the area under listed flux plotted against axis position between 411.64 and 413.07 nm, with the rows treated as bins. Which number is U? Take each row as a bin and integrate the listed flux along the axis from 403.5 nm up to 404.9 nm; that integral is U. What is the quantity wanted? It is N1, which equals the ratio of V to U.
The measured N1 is 1.16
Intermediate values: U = 14.2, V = 16.6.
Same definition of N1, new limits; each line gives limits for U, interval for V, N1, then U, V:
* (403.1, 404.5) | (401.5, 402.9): 1.01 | 14.6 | 14.7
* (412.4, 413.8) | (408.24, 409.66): 1.01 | 15.3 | 15.5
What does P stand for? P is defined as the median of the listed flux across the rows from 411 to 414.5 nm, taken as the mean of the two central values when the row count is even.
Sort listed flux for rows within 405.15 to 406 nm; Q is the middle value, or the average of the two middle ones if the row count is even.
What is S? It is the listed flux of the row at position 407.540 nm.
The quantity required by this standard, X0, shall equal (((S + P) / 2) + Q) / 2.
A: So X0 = 10.7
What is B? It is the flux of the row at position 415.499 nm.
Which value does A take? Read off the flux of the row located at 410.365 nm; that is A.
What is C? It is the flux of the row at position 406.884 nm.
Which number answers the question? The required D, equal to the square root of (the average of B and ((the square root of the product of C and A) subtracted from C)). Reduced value 2.61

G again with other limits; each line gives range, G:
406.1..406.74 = 406.696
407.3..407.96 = 407.352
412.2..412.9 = 412.829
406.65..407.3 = 406.884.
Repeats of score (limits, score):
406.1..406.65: 8.7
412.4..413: 11.8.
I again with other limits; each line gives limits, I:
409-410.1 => 0.0228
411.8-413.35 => 0.0064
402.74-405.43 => 0.0042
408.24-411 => 0.0011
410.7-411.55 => 0.0203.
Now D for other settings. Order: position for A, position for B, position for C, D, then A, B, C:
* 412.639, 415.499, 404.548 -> 2.12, 10.3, 11.2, 4.86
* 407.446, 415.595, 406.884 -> 2.28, 10.4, 9.76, 11.6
